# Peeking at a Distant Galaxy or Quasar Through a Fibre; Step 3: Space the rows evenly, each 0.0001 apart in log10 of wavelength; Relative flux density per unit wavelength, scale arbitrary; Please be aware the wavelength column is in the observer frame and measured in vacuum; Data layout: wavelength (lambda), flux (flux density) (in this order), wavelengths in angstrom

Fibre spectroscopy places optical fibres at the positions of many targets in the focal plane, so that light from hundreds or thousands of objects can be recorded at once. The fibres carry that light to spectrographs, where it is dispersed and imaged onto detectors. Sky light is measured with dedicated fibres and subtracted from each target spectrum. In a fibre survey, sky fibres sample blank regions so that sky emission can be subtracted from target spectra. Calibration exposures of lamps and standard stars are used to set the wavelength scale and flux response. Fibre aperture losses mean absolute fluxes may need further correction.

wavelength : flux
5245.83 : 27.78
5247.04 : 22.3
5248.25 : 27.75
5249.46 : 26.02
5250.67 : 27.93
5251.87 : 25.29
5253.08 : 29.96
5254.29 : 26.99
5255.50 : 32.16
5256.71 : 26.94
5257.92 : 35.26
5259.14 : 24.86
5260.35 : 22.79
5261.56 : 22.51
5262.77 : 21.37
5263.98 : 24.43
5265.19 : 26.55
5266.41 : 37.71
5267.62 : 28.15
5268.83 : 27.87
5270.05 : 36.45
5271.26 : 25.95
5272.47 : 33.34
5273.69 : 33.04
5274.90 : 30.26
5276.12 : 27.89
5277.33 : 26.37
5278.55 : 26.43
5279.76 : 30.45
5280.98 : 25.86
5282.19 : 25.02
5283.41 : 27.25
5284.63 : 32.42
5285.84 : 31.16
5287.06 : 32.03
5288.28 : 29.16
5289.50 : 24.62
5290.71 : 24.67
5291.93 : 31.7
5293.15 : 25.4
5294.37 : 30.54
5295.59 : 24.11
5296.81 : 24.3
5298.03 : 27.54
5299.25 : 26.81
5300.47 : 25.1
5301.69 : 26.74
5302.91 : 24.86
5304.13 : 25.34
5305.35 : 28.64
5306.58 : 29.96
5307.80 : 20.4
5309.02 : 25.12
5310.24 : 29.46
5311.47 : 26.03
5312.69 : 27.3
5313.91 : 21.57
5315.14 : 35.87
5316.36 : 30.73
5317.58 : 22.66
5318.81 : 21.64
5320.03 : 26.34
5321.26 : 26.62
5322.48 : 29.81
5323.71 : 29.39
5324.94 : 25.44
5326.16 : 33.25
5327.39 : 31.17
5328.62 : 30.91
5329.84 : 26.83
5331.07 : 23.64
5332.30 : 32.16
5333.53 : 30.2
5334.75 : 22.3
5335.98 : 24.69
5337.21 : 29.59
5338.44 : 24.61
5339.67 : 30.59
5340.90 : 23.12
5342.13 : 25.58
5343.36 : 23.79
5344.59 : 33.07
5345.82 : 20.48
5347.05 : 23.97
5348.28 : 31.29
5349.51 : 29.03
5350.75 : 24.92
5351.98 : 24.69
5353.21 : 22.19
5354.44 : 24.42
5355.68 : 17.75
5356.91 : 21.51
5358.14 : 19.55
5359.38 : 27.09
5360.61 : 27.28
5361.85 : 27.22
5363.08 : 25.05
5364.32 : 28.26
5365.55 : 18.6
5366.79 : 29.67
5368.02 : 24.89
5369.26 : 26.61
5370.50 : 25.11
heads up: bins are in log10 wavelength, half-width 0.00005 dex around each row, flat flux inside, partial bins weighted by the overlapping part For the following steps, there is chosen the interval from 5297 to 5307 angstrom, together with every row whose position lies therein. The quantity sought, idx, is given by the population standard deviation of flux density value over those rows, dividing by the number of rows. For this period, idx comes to 1.7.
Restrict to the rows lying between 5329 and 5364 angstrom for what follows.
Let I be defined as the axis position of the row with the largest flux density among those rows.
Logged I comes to 5344.59 angstrom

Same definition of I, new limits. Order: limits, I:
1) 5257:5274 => 5266.41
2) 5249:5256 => 5255.50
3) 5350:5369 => 5366.79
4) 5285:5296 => 5287.06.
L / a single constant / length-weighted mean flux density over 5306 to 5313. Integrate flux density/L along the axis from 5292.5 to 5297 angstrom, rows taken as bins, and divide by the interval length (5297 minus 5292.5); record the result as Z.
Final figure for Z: 1.00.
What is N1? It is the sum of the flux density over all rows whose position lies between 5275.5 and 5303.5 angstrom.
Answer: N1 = 630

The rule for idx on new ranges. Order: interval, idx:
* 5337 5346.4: 4.0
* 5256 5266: 4.1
